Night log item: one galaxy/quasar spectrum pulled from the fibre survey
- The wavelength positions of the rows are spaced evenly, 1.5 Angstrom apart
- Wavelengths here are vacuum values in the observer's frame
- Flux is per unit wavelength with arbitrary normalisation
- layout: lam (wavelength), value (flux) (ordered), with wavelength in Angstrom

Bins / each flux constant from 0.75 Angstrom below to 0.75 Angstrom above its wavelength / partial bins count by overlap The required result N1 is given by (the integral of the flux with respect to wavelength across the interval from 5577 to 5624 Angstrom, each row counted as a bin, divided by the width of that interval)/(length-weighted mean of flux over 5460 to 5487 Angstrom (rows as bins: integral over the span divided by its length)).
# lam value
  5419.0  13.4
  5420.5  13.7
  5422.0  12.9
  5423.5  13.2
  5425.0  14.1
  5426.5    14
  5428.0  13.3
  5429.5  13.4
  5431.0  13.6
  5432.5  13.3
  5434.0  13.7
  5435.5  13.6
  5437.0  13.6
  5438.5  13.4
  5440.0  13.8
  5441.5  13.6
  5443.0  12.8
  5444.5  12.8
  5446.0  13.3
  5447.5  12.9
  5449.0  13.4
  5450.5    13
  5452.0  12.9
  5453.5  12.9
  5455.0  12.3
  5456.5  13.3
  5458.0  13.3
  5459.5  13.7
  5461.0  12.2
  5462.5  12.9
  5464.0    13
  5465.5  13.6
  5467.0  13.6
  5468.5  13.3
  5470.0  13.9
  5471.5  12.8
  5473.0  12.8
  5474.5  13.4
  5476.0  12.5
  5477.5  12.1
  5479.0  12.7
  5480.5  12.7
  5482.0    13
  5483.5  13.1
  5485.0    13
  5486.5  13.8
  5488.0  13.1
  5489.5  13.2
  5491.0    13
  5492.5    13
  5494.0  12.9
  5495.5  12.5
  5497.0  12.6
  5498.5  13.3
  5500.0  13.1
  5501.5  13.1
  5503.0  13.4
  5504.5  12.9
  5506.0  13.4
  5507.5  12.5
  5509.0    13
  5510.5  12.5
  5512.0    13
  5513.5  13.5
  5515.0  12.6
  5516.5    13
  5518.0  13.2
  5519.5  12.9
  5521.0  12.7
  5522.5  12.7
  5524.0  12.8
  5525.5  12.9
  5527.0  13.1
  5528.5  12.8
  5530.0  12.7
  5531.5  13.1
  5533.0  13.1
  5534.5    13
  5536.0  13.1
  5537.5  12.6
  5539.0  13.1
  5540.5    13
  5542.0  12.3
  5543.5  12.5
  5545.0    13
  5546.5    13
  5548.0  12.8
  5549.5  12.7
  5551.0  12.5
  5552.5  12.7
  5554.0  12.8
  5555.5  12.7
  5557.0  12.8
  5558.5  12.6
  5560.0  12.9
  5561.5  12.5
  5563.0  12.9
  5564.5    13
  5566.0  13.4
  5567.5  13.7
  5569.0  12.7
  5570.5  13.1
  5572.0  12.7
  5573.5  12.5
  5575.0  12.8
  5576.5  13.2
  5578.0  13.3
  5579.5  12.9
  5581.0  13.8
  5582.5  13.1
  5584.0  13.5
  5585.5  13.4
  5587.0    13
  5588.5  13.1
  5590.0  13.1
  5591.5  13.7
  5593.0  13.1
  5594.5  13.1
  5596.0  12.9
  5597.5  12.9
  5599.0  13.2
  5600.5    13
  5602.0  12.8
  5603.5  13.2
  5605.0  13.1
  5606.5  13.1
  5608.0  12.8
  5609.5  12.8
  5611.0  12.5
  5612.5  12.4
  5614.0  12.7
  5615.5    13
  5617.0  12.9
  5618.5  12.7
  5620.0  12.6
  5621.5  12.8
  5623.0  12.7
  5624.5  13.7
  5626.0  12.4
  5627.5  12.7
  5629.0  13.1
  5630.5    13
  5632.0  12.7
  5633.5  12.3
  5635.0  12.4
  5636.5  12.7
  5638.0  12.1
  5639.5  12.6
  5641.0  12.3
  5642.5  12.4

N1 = 0.999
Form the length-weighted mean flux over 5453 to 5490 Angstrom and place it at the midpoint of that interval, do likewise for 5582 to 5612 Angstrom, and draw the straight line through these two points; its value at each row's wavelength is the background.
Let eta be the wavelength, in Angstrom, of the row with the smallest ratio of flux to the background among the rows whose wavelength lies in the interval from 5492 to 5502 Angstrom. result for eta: 5495.5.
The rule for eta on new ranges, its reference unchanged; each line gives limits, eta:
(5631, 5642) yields 5638.0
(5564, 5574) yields 5573.5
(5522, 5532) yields 5530.0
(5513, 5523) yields 5515.0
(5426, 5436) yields 5432.5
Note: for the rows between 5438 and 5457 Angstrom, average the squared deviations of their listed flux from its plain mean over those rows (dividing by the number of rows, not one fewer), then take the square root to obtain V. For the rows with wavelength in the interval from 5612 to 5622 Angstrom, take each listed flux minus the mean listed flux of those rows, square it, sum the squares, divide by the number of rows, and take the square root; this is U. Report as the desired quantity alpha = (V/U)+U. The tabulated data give 2.3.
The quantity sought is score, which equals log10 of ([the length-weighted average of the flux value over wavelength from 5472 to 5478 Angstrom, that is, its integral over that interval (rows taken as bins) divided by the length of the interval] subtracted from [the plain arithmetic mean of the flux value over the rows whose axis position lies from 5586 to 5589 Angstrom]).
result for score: -0.49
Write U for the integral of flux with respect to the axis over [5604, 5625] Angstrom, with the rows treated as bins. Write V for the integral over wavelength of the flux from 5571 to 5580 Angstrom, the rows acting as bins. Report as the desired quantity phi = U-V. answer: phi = 153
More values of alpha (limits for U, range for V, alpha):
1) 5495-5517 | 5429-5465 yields 1.6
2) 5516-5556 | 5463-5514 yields 2.0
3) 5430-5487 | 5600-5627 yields 1.1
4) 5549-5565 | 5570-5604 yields 2.1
